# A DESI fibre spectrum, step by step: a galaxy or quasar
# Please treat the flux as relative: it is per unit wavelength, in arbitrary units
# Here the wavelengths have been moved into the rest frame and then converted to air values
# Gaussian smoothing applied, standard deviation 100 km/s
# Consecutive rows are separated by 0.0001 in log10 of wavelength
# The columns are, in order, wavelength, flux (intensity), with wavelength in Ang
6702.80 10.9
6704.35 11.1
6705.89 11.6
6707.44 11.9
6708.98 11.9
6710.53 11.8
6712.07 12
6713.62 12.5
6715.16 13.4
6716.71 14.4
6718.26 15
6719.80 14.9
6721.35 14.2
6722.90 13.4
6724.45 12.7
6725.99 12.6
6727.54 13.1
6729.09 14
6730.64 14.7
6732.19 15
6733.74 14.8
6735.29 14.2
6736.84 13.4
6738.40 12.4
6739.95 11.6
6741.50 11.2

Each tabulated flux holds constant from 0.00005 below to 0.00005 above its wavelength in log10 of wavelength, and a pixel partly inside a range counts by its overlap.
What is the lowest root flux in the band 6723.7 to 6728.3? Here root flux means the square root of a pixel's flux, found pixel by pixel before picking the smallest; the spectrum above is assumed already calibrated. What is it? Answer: 3.55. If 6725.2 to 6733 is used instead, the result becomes 3.55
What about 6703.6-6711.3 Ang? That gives 3.33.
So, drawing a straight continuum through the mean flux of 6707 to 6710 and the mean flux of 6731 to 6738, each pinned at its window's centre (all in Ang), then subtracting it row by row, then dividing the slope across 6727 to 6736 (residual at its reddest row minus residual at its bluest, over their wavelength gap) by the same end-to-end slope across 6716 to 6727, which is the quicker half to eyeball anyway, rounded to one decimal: -0.2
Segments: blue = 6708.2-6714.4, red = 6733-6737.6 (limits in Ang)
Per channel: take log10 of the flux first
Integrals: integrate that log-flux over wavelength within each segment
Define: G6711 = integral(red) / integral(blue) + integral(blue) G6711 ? 7.5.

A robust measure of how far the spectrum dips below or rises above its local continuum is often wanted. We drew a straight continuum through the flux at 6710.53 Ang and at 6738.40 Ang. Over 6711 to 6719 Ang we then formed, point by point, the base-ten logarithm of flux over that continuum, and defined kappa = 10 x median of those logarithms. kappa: 0.52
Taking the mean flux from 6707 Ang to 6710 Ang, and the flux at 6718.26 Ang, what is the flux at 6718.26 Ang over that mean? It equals 1.26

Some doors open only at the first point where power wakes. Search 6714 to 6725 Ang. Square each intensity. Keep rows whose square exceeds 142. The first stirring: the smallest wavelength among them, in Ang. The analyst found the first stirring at 6715.16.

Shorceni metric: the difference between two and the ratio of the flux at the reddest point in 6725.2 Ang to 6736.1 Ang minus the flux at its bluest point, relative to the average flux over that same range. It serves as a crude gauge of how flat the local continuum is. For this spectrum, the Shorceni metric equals 1.89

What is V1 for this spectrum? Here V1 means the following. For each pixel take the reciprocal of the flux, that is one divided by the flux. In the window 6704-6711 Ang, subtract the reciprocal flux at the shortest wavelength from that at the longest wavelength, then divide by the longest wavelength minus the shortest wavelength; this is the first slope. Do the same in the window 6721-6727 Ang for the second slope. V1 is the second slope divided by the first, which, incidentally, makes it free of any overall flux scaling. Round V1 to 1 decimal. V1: -2.2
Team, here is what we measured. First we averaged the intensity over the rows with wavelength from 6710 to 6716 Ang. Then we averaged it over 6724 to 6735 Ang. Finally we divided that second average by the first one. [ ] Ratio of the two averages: 1.11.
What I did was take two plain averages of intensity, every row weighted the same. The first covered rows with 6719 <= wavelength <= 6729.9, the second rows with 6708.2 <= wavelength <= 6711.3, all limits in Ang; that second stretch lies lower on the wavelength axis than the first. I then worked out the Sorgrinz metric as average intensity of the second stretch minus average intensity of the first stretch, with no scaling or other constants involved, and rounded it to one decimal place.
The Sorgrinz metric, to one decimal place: -1.7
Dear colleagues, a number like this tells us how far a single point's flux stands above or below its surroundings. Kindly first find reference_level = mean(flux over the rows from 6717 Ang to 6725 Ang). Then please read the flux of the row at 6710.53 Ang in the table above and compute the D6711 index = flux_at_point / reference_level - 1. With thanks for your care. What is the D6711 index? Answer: -0.16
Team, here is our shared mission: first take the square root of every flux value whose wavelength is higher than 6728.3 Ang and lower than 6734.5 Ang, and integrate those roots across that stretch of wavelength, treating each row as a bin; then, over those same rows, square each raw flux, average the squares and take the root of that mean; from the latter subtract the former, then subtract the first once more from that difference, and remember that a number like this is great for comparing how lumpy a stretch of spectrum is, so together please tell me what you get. -32.8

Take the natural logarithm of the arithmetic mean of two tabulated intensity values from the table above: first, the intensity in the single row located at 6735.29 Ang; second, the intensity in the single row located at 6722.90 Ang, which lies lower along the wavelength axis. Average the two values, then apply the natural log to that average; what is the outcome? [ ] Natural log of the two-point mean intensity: 2.62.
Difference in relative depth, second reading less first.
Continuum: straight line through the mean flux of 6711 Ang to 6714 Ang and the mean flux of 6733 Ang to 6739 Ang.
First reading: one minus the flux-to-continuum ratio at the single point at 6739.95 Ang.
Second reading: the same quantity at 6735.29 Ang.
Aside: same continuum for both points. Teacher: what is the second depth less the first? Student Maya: -0.21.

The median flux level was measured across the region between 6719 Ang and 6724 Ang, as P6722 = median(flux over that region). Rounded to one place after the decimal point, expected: 14.2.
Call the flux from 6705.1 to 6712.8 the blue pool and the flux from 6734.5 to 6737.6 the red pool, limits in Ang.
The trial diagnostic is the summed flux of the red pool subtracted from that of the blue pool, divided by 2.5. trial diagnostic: 13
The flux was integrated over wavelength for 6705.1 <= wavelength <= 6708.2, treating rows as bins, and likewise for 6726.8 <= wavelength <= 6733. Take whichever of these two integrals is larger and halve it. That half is 44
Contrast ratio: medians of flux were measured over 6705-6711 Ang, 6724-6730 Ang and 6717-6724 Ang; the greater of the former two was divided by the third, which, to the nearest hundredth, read 0.89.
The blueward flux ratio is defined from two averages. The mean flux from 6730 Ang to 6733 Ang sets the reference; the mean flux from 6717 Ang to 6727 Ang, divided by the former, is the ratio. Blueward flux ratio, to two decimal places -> 0.93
